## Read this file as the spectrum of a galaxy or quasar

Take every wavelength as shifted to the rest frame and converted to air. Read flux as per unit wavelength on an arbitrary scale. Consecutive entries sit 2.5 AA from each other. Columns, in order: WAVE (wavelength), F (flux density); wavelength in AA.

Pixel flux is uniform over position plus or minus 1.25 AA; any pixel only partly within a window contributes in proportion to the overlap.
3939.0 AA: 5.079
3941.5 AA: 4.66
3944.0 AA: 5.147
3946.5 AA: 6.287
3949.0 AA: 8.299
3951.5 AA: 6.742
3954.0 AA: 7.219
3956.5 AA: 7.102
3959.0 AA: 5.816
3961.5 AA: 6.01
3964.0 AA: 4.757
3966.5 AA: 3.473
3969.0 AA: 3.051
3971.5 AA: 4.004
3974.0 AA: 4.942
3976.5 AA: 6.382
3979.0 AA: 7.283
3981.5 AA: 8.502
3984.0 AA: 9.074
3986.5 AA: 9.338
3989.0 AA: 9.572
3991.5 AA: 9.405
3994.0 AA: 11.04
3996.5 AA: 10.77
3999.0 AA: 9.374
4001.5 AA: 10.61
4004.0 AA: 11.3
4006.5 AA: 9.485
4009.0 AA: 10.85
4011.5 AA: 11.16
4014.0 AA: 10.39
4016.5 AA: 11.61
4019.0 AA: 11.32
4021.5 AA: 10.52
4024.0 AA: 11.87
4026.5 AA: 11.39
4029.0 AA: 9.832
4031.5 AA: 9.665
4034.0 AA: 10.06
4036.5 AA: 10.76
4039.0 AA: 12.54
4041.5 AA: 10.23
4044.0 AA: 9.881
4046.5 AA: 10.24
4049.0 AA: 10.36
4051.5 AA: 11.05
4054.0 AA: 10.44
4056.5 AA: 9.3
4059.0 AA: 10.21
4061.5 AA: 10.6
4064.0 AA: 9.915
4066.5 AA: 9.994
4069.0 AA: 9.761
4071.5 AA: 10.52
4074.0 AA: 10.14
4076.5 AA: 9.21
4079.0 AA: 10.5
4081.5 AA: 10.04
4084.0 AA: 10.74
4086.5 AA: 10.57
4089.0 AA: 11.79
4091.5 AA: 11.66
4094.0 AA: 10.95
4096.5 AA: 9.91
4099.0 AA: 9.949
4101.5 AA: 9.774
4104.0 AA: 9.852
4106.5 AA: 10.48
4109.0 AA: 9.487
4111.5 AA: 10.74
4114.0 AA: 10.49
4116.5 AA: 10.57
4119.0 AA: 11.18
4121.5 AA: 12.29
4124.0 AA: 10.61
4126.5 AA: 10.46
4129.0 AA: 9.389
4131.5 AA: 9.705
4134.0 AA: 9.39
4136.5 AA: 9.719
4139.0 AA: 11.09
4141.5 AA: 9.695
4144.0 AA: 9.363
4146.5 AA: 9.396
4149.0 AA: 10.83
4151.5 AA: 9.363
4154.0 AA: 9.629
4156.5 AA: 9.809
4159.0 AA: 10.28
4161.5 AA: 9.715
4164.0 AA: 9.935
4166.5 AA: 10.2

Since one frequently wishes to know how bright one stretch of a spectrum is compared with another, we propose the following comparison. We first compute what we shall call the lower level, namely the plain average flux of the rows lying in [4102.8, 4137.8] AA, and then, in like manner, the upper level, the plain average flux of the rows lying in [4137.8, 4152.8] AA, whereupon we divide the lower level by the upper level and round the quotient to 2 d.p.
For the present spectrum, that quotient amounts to 1.04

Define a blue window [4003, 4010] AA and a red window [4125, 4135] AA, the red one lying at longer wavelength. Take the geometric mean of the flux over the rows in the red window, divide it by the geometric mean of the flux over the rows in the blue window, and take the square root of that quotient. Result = 1.0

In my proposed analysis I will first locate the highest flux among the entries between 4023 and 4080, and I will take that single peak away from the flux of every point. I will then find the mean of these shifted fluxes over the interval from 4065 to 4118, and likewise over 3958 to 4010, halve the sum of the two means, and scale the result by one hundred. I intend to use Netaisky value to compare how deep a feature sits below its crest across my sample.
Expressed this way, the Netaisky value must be -344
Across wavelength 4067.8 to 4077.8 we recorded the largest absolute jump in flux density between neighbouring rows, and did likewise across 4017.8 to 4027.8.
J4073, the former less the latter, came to -0.42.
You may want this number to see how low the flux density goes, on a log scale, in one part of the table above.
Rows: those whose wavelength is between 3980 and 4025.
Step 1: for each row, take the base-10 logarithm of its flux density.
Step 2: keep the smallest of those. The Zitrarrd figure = 0.93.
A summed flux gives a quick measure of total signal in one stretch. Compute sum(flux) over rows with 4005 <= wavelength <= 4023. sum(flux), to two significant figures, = 75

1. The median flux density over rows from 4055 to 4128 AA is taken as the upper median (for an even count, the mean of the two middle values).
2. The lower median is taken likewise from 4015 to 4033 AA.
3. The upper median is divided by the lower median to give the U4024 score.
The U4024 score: 0.93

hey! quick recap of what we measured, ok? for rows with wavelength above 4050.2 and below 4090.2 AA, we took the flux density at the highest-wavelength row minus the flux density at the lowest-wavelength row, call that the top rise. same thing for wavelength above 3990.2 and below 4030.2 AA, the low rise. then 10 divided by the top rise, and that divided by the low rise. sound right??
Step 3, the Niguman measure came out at 32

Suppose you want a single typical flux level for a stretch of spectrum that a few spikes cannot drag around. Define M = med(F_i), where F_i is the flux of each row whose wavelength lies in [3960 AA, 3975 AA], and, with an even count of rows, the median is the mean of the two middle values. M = 4.4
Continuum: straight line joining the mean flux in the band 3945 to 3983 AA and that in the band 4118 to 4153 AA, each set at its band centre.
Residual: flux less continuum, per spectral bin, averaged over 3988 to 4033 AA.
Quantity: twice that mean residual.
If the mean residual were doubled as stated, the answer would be 6.9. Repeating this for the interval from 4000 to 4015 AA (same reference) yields 7.1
